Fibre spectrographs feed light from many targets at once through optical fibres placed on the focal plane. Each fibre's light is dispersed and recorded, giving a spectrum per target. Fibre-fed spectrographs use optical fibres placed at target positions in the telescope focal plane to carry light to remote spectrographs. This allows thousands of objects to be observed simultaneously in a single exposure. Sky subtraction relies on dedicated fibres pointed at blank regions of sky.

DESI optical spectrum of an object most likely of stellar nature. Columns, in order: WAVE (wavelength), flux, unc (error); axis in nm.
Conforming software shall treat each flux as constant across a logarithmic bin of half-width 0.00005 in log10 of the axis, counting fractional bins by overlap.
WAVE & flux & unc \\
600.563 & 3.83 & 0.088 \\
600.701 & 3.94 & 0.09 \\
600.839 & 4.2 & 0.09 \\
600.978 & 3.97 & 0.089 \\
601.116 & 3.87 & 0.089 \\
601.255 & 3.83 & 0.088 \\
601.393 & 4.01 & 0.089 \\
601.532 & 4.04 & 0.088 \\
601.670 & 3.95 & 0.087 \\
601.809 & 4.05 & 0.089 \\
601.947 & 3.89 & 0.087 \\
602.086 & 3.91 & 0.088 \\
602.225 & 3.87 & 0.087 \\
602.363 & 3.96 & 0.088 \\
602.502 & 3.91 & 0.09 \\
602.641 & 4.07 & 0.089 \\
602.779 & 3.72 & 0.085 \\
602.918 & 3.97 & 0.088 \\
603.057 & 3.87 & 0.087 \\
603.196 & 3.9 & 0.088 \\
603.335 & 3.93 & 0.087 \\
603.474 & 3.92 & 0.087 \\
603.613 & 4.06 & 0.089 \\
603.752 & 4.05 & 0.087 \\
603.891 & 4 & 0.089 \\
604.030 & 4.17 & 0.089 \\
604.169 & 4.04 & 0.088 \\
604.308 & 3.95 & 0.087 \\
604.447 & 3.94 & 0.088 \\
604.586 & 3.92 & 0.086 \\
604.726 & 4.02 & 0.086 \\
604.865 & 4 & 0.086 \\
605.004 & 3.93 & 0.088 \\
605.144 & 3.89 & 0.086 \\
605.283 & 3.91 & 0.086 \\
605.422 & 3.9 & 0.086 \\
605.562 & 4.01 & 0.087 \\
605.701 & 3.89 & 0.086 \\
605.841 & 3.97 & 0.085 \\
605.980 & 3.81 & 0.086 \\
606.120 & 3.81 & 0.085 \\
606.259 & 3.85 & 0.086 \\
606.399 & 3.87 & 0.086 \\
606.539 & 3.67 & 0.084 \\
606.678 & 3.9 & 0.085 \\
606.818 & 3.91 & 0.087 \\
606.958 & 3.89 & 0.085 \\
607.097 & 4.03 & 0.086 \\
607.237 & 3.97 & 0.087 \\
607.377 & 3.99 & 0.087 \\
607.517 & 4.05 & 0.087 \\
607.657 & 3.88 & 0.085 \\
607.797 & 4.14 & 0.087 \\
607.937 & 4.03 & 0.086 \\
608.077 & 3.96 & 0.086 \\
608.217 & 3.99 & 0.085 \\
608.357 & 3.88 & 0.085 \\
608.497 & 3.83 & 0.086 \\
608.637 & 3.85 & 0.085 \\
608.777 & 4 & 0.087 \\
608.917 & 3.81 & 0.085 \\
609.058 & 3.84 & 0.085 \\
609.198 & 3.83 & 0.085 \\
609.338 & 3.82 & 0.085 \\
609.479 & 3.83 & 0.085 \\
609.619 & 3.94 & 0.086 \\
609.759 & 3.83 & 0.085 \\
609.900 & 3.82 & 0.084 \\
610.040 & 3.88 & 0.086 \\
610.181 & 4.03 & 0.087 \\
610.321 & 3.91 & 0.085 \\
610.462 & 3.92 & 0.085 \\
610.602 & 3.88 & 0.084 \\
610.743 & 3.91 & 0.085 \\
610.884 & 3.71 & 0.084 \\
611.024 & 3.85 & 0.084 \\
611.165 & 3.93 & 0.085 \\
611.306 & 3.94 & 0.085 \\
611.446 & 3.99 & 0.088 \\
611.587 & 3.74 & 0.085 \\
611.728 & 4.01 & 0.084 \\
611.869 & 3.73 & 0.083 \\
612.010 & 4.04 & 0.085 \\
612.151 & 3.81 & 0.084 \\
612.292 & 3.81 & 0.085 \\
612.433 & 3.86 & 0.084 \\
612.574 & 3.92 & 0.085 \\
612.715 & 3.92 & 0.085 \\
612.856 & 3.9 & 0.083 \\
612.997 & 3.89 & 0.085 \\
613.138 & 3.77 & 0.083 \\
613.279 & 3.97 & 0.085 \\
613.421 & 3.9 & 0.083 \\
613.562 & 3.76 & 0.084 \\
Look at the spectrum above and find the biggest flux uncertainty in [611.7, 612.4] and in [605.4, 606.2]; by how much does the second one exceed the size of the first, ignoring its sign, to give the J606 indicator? 0.0020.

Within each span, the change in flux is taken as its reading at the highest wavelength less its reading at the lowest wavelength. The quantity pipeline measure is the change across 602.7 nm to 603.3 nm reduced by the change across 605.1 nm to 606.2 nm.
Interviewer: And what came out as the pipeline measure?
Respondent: 0.26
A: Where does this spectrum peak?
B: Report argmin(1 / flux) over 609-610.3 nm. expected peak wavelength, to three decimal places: 610.181 nm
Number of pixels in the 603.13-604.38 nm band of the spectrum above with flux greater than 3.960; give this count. 5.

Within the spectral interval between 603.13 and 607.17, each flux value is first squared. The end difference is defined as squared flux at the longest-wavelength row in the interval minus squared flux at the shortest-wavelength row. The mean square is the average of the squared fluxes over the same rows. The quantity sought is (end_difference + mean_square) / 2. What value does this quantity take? 8.27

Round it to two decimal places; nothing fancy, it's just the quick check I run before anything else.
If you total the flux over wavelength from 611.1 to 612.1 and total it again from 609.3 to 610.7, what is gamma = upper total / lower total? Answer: 0.70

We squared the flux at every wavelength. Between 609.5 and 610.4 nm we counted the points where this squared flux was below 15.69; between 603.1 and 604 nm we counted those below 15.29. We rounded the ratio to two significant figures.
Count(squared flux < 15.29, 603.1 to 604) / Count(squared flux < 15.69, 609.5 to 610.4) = 0.20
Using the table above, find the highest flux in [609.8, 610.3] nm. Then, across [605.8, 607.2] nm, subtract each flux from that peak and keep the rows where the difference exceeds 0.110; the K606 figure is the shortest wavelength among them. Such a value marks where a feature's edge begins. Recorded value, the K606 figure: 605.980 nm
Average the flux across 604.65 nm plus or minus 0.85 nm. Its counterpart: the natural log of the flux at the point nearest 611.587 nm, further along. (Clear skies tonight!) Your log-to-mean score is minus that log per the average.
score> -0.332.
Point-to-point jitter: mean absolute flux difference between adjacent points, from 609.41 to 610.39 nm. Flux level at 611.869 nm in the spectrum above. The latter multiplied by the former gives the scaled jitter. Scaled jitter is 0.348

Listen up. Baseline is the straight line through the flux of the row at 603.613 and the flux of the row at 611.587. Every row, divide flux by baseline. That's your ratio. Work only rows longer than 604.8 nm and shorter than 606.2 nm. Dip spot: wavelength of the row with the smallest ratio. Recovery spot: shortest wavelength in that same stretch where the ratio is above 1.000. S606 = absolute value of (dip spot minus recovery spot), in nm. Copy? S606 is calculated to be 0.42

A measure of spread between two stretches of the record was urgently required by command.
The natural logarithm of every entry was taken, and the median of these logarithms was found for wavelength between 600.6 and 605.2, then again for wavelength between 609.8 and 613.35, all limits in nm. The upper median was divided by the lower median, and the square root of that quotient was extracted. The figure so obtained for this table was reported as 0.995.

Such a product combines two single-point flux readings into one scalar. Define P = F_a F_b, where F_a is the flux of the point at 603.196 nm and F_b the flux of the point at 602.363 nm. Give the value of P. 15.4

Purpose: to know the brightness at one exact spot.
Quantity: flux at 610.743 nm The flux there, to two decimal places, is 3.91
